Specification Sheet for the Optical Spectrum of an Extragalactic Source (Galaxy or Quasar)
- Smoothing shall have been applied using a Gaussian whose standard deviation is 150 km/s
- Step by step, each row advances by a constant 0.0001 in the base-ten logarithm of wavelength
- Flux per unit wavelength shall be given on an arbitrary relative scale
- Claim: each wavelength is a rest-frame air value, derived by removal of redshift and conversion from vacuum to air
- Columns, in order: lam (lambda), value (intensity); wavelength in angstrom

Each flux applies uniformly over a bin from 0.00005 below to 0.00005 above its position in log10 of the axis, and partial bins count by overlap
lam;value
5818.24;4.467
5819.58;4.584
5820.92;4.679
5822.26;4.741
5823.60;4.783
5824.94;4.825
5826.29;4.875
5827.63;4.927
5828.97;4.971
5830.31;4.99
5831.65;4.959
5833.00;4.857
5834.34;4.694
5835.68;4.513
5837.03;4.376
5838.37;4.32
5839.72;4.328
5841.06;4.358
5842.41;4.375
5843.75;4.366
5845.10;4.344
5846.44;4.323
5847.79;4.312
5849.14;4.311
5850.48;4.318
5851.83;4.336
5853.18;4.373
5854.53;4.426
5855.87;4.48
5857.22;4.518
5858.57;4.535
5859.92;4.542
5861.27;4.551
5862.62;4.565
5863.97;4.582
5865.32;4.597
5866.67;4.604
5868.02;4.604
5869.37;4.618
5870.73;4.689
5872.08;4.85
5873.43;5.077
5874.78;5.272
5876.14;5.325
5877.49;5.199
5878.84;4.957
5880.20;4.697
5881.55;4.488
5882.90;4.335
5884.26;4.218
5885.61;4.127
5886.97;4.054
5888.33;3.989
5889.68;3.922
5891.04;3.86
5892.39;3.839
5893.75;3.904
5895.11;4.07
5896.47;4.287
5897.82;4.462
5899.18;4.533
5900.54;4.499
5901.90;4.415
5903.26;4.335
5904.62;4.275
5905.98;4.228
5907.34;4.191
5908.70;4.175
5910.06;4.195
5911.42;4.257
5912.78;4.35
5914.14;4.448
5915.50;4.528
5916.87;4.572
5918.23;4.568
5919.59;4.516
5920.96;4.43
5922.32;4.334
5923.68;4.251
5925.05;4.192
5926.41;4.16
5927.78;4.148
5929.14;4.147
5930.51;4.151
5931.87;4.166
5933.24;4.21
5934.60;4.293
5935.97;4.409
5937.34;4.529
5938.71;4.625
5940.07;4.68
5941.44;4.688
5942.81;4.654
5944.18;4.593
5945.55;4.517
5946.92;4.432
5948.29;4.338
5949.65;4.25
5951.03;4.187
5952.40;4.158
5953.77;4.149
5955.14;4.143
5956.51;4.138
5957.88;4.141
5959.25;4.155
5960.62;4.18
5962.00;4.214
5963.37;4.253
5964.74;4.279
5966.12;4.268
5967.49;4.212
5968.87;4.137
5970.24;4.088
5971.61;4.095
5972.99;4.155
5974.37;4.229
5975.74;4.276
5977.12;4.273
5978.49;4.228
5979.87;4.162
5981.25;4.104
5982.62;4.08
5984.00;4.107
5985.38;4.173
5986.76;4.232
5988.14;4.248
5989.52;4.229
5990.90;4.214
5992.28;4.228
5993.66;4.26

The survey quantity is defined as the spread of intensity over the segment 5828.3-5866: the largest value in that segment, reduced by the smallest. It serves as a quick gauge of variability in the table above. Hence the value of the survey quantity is 0.7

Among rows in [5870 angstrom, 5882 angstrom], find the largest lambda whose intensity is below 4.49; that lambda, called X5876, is 5881.55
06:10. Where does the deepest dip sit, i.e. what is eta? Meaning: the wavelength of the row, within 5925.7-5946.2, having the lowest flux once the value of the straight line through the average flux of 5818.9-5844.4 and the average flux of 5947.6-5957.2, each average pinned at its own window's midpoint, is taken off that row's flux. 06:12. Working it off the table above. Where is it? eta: 5927.78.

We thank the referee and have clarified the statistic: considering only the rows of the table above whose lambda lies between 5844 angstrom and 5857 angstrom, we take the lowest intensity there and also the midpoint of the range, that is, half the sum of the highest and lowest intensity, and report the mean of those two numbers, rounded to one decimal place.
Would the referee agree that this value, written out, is 4.4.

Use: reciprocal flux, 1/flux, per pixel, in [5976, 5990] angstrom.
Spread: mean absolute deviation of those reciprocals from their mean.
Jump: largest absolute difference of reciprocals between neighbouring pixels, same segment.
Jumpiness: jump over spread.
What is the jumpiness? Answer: 1.15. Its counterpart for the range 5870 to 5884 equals 0.95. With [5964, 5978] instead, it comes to 1.14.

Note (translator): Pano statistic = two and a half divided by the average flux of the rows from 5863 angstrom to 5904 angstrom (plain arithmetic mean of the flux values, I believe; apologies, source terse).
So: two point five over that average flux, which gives 0.558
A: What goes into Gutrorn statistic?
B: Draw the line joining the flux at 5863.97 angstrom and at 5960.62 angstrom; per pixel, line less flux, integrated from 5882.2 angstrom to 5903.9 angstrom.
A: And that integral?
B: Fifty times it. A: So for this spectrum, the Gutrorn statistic 307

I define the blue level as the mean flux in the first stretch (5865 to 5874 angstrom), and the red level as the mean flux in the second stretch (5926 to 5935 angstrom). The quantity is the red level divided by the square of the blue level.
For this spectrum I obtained 0.188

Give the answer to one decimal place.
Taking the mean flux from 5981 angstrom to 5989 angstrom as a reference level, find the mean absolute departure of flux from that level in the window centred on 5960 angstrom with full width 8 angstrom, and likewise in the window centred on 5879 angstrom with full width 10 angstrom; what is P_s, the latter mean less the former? 0.7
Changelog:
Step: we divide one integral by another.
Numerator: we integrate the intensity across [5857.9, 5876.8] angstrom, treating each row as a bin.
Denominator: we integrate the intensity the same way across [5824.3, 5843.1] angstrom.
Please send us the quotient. 1.02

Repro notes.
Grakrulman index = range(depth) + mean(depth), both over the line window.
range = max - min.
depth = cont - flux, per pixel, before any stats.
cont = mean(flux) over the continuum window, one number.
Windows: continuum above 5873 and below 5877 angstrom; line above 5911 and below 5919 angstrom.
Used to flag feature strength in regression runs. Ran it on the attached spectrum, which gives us 1.09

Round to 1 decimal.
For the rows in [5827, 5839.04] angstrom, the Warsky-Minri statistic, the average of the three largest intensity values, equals 5.0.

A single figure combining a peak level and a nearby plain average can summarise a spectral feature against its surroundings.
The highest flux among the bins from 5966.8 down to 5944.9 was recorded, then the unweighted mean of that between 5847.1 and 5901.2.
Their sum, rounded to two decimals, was 8.99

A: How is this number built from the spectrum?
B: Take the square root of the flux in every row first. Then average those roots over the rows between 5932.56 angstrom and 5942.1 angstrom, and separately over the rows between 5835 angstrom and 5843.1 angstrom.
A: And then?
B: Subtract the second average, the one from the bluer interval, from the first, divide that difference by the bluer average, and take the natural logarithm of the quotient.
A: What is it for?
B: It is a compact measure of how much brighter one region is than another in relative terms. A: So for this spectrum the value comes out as -4.4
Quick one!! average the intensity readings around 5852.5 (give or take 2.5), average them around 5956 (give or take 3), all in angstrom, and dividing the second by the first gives 0.95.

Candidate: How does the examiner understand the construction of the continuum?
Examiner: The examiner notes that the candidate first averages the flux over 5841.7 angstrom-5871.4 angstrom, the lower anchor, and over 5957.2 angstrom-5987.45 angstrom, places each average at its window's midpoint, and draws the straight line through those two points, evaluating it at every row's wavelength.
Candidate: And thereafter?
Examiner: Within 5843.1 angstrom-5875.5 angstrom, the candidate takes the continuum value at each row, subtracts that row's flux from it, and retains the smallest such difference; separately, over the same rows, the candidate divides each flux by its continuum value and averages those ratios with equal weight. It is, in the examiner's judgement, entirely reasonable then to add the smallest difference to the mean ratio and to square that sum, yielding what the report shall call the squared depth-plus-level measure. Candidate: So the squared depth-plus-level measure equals 0.0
